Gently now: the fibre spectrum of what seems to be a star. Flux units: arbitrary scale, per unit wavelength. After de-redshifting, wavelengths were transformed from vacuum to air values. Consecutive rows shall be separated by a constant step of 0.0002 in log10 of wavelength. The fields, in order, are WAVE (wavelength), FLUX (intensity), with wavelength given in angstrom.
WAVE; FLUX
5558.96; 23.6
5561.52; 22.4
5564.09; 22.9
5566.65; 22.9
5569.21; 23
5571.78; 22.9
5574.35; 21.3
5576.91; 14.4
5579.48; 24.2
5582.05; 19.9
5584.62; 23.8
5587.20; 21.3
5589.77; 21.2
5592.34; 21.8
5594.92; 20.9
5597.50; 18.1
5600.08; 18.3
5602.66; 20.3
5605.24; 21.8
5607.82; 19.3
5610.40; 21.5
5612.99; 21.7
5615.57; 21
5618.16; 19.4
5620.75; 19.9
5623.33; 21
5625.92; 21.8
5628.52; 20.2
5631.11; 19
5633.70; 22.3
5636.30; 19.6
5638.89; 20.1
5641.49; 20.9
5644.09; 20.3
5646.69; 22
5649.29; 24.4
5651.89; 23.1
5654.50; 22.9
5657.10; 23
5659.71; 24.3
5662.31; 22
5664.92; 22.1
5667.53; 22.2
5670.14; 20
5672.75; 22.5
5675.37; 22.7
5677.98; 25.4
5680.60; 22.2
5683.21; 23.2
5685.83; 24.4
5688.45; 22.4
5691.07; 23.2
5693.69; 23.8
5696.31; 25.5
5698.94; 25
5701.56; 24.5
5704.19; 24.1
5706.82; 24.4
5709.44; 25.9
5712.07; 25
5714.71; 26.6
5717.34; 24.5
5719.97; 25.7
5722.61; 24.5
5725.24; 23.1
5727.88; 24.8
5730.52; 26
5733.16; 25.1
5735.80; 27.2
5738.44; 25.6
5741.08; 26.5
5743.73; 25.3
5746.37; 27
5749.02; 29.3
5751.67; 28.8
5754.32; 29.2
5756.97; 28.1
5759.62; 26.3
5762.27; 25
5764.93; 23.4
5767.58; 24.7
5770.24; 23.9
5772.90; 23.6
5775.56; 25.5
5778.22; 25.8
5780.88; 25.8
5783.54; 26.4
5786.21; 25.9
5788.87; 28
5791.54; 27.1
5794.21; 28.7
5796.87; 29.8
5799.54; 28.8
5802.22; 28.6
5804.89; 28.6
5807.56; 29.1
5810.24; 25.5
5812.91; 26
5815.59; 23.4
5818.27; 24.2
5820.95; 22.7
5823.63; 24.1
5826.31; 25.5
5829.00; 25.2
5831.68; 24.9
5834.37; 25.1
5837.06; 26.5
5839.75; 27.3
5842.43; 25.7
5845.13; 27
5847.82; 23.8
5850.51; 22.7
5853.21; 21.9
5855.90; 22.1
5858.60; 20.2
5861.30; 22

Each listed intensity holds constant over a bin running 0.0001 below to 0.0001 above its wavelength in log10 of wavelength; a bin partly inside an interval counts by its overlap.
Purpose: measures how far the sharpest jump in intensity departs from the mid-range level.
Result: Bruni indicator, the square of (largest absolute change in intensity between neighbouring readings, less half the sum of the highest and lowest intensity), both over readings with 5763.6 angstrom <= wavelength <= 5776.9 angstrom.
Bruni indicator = 509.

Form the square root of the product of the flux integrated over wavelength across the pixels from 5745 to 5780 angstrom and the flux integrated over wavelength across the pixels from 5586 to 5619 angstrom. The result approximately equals 788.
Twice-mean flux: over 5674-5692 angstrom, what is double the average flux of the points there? 47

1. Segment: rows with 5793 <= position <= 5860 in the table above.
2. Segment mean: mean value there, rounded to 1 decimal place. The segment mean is 25.5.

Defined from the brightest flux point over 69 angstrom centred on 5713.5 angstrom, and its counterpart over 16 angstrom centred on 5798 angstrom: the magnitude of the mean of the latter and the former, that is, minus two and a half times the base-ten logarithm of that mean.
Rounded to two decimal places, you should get -3.64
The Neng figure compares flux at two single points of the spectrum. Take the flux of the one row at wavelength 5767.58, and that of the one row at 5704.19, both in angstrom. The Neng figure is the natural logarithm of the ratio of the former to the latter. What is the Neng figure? 0.02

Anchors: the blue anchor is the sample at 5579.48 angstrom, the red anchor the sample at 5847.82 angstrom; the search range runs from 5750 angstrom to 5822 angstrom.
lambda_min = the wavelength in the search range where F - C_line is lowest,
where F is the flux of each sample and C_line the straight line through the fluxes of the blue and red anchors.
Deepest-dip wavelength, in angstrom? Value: 5820.95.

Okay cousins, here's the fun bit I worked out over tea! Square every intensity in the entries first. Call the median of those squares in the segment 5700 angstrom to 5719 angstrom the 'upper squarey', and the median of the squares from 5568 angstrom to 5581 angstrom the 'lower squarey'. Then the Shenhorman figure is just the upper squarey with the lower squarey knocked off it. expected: 76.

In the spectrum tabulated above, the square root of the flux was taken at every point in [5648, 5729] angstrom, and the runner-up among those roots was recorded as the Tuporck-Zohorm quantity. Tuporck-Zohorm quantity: 5.09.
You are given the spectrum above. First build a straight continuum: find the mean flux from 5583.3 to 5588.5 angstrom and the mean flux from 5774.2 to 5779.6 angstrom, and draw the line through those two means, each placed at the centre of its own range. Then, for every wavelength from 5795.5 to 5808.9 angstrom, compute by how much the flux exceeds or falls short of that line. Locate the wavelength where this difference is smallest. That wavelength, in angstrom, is 5804.89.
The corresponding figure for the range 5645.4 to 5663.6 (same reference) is 5662.31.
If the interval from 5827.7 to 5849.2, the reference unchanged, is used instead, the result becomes 5847.82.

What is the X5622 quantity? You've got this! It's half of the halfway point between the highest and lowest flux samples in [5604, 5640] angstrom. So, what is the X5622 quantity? 10.3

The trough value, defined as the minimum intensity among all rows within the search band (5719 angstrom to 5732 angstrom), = 23.1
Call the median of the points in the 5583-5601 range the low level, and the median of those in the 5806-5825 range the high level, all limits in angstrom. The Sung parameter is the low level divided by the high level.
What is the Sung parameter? 0.88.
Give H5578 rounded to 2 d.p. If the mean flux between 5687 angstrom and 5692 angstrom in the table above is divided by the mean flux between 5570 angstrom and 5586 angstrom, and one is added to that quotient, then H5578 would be 2.08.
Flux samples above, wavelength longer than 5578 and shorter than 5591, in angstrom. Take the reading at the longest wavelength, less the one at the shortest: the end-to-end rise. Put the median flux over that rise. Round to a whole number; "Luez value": -7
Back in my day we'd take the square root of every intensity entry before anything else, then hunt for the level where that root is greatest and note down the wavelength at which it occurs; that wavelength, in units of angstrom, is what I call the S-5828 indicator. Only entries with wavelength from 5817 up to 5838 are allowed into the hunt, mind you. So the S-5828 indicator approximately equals 5837.06 angstrom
